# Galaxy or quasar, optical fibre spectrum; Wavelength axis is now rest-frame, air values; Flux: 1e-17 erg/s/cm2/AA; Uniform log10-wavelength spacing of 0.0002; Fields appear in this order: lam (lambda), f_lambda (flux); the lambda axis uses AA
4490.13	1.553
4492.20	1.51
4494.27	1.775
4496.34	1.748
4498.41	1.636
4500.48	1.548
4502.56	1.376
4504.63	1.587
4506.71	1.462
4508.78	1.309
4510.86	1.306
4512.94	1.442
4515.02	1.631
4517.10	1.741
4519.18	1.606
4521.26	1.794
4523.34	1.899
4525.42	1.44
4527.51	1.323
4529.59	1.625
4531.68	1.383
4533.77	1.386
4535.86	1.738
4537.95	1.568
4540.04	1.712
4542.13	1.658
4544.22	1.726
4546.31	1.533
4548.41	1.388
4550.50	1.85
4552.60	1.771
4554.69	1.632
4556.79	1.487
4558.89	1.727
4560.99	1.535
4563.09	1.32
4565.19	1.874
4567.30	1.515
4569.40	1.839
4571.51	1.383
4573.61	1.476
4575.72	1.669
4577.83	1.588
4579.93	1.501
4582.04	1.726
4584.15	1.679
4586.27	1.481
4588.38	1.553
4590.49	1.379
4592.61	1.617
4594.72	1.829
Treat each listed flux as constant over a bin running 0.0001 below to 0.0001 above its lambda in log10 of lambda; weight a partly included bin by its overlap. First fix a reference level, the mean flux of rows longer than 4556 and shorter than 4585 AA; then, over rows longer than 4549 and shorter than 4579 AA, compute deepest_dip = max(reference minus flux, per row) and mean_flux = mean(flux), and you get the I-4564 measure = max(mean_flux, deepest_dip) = 1.62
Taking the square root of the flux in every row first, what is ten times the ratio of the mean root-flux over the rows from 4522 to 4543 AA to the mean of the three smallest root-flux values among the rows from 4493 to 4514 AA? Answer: 10.9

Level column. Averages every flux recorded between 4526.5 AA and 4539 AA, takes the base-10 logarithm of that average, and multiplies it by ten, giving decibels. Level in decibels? 1.77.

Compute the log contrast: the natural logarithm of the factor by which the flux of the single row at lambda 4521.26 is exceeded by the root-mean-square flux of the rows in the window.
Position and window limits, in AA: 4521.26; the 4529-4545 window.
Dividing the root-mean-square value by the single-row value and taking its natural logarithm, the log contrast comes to -0.11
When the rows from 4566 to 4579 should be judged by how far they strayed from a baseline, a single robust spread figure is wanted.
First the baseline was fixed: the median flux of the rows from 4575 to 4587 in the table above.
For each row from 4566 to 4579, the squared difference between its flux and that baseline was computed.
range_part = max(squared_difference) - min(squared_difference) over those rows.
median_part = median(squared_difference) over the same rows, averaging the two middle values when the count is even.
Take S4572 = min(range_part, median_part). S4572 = 0.0181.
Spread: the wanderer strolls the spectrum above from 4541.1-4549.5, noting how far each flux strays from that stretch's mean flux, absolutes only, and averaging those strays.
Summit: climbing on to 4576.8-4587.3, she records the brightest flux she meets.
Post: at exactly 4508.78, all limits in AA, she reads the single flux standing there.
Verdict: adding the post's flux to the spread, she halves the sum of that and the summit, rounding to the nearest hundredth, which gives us 1.58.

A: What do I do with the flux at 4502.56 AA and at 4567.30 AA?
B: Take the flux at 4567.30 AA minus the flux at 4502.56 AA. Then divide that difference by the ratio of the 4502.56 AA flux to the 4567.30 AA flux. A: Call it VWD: 0.15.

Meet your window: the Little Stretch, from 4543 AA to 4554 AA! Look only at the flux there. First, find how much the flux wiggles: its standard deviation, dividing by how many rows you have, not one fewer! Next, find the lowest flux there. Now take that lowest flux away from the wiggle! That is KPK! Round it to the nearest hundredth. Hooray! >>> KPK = -1.22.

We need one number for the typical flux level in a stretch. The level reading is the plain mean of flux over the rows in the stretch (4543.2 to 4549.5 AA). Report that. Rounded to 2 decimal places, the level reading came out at 1.55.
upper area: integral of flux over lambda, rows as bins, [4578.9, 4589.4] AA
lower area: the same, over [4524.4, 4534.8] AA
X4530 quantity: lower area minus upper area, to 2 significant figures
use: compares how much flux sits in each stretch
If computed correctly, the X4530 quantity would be -1.8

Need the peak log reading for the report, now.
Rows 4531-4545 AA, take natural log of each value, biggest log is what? 0.55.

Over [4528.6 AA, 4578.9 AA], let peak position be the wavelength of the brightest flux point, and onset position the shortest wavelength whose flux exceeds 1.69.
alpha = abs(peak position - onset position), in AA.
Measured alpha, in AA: 29.3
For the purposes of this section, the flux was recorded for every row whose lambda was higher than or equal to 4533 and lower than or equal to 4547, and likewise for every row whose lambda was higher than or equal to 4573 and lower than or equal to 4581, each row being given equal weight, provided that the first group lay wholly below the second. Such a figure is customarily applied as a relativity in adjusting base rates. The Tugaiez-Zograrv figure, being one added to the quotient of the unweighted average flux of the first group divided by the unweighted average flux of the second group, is 2.04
